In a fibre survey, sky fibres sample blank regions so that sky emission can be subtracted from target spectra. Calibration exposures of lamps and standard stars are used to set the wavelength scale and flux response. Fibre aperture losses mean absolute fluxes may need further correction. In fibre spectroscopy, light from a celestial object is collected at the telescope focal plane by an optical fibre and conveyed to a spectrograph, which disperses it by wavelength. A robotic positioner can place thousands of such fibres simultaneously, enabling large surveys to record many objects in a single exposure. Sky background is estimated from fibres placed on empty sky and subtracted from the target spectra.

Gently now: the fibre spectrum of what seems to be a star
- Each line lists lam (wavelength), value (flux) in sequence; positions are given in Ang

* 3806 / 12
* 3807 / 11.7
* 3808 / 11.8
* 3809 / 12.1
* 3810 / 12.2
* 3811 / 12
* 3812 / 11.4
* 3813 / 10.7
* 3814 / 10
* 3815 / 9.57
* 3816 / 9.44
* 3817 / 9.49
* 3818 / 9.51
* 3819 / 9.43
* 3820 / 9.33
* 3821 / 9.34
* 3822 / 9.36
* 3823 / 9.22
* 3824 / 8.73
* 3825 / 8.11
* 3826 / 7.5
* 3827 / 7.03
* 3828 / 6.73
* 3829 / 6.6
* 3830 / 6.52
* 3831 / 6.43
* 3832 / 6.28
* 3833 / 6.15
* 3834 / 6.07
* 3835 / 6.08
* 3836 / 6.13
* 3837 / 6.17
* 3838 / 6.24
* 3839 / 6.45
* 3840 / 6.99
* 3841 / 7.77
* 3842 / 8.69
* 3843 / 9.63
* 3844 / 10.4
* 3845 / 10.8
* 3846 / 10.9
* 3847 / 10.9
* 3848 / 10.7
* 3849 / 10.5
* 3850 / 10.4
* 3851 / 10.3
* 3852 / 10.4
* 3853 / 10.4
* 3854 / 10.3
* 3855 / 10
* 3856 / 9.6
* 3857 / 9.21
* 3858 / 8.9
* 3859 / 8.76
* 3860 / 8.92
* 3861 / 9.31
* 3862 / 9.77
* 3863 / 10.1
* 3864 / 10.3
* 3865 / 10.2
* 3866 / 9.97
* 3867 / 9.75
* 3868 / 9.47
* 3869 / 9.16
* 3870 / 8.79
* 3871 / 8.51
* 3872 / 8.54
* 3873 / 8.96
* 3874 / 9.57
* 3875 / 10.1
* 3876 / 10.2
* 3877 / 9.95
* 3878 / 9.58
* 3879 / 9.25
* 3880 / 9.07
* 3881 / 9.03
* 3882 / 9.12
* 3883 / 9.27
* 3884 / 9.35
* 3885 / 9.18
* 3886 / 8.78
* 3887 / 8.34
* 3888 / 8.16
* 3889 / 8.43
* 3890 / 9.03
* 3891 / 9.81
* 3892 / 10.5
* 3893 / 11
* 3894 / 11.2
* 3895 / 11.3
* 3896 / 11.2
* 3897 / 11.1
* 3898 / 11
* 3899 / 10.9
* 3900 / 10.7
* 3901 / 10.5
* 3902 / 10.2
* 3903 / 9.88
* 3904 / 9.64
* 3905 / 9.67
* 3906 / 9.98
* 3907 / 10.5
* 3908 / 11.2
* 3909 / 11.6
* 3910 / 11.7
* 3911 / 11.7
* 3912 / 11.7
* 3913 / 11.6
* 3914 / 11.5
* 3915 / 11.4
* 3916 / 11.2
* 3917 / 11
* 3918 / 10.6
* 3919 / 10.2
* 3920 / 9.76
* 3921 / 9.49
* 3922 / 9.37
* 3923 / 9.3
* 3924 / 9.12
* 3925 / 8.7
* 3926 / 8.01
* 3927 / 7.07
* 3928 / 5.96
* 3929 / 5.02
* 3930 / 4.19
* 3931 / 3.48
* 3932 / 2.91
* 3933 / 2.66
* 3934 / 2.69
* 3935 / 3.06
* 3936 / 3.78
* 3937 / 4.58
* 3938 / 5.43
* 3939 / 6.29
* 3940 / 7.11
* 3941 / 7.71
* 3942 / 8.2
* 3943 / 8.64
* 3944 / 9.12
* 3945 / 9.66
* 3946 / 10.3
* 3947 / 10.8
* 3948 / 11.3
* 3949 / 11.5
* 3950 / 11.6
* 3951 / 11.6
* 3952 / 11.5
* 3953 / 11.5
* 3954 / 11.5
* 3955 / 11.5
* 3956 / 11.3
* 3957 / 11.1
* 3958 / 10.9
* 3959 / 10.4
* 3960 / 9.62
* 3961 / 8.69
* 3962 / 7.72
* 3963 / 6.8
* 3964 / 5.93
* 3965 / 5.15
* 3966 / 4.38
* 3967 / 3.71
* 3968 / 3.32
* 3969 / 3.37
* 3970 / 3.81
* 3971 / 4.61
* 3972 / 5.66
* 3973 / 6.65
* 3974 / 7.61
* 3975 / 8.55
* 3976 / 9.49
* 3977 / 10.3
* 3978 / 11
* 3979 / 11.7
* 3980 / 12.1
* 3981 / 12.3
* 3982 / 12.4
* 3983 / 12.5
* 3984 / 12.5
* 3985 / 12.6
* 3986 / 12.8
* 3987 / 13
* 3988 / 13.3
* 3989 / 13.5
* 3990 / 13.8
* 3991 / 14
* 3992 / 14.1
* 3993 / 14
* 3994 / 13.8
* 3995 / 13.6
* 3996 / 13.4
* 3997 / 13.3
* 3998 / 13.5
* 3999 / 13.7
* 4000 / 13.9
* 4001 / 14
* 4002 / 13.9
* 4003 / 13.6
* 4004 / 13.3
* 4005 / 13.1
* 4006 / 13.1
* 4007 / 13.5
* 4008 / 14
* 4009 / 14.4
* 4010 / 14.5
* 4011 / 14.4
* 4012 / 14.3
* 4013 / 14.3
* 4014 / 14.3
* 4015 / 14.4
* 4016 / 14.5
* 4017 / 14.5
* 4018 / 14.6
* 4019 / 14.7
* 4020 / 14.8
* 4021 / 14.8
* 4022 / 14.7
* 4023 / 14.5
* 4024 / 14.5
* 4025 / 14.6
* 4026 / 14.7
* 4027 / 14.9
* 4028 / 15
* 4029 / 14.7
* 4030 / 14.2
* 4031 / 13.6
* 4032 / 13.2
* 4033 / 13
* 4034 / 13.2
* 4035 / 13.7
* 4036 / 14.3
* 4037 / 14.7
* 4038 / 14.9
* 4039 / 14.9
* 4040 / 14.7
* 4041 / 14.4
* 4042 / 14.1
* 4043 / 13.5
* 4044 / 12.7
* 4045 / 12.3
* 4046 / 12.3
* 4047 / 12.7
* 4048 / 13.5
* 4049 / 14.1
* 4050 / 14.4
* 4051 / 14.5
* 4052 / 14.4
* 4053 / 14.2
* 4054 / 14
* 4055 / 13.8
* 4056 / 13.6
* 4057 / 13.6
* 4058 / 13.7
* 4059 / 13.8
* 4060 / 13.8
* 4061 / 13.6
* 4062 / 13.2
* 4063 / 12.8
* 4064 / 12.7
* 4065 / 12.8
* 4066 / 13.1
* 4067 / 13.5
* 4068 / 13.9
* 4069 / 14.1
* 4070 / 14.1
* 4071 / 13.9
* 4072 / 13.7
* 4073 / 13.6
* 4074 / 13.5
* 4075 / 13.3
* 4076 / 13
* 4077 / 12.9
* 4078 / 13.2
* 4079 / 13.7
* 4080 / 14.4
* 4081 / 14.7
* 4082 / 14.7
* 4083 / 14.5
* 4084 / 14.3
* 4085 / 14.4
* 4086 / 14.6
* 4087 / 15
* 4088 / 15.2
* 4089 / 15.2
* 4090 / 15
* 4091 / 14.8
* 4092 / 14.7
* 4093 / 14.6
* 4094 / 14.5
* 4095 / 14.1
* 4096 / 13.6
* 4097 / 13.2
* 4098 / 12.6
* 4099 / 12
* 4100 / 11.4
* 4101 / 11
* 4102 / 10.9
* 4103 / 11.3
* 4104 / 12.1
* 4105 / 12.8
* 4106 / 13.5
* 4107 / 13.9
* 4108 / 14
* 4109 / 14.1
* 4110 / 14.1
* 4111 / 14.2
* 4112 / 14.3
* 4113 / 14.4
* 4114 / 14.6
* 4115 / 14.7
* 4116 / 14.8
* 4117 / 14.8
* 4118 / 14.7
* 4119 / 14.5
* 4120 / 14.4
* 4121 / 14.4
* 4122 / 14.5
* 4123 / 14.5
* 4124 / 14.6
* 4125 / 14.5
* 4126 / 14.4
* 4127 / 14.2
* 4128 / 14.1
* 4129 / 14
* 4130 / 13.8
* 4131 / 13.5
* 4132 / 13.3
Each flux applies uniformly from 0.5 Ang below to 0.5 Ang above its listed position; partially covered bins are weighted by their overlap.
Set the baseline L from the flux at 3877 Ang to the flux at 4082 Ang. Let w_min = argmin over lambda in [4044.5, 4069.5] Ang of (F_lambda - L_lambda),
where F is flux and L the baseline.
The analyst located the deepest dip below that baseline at 4064 Ang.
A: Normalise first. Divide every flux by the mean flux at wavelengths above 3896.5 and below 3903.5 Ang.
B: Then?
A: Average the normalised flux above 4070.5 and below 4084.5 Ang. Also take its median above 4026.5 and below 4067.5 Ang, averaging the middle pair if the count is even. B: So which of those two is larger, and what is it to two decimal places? 1.30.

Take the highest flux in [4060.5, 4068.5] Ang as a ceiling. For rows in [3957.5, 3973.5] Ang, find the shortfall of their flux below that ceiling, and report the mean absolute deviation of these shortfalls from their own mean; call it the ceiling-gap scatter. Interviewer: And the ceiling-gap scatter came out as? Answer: 2.1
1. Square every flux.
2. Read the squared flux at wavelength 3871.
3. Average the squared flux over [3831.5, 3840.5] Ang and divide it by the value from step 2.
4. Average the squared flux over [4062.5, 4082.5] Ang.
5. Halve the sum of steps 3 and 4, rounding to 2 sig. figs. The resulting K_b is 93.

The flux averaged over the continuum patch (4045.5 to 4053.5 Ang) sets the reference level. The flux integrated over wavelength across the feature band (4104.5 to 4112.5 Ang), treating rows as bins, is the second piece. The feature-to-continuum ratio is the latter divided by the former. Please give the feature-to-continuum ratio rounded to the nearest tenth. 8.1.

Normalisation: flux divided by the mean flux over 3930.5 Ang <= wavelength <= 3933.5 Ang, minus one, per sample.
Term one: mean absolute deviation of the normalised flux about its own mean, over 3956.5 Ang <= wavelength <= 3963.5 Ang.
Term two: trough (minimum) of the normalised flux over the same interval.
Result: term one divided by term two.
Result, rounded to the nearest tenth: 0.4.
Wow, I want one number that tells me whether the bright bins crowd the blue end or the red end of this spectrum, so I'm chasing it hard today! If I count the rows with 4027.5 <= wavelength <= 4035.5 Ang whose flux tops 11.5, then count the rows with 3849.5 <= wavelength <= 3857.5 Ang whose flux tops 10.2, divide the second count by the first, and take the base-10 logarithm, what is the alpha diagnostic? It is -0.20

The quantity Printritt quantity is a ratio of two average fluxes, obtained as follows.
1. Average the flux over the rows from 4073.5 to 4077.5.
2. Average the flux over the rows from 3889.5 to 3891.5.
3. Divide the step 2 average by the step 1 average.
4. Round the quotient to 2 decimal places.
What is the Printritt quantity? 0.71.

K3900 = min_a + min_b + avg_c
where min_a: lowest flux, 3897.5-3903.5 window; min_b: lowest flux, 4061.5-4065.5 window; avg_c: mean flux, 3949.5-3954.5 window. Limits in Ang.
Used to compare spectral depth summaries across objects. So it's 34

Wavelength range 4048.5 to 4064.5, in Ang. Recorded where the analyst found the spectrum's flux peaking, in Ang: 4051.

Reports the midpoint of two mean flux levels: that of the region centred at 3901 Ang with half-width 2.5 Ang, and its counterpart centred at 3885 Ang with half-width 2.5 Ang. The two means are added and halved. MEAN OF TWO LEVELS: 9.7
